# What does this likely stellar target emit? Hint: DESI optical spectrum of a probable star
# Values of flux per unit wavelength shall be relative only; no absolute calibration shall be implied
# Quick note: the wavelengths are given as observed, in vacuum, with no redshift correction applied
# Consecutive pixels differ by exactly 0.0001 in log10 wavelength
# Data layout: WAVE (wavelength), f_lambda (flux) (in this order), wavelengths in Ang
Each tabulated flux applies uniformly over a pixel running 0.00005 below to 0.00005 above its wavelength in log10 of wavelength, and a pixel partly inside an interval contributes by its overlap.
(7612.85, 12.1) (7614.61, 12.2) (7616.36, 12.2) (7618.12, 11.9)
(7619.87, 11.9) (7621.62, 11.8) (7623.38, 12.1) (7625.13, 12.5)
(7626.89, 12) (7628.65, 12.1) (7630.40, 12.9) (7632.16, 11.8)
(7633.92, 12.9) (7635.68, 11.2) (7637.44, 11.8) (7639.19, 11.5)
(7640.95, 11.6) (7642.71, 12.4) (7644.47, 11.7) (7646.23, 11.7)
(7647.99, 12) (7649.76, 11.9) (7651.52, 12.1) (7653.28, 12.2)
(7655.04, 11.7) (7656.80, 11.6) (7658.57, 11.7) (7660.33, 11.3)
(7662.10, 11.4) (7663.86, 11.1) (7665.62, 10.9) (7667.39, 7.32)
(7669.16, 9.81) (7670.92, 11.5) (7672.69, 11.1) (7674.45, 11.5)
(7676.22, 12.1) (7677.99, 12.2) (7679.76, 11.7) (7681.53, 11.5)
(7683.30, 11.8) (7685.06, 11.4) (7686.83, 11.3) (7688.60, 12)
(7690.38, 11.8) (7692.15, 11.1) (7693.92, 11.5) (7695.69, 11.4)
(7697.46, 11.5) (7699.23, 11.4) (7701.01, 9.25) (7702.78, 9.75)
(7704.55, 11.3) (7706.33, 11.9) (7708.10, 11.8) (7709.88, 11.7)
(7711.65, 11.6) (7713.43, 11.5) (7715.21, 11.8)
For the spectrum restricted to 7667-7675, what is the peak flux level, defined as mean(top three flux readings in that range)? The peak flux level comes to 11.4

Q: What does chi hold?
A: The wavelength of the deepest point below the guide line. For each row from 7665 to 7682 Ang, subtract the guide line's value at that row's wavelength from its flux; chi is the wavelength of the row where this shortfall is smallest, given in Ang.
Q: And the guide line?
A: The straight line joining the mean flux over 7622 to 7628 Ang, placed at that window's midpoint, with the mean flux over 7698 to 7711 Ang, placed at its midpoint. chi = 7667.39 Ang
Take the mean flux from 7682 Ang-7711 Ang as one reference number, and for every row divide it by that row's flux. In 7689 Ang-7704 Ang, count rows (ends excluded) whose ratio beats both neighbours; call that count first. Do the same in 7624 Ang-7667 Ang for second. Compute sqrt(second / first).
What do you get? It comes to 1.5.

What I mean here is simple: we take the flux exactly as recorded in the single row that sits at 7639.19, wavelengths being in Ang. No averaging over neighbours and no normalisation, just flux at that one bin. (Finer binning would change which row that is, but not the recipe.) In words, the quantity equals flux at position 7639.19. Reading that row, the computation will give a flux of 11.5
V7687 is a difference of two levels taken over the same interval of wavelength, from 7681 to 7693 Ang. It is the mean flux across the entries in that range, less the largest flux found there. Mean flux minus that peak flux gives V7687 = -0.44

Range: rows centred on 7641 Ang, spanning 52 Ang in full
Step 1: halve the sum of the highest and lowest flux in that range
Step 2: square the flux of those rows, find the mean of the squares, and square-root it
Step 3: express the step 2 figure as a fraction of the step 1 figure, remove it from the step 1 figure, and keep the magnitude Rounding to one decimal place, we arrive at 10.9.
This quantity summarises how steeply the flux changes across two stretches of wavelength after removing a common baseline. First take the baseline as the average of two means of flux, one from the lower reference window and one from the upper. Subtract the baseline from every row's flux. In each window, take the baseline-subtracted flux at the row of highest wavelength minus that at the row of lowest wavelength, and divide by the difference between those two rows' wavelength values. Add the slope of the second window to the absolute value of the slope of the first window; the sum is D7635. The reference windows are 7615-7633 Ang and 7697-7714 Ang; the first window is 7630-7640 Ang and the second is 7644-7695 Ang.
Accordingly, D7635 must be 0.16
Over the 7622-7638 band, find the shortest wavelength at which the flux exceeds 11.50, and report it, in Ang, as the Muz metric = 7623.38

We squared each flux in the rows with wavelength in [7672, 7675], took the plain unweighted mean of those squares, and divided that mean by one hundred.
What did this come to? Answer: 1.28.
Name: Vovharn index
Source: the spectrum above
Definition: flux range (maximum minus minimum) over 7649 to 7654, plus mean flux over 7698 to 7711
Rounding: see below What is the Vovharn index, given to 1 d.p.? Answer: 11.3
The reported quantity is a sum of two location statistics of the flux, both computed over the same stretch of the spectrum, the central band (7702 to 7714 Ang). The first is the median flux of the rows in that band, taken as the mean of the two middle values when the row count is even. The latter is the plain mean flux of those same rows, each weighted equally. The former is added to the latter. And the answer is 23.0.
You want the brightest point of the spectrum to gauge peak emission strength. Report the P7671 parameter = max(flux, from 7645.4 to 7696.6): 12.2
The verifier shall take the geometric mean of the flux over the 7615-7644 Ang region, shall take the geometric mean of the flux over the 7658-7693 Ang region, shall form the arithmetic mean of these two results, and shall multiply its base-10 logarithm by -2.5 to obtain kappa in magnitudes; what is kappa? -2.66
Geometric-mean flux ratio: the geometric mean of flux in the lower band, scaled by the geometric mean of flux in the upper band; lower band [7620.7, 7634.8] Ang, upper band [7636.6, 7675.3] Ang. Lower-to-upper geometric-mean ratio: 1.08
